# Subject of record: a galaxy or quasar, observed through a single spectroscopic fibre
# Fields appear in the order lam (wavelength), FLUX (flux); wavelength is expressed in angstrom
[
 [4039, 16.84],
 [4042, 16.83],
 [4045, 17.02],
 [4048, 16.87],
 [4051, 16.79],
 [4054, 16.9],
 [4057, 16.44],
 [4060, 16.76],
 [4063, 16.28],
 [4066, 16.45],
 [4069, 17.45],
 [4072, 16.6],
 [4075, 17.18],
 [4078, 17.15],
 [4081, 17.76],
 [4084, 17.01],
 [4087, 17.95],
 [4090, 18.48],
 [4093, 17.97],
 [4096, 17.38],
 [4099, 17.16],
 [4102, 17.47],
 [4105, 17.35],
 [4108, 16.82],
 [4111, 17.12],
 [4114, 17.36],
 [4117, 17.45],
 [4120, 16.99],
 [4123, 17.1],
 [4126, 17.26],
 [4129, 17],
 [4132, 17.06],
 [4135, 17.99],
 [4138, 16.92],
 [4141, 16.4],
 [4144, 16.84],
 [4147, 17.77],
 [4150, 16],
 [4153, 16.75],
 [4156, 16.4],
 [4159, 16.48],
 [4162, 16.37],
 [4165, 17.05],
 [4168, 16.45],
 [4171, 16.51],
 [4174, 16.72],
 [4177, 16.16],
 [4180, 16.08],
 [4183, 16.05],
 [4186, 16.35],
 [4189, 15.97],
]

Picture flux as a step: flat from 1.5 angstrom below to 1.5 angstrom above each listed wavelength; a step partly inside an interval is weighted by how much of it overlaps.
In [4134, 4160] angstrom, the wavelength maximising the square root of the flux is 4135 angstrom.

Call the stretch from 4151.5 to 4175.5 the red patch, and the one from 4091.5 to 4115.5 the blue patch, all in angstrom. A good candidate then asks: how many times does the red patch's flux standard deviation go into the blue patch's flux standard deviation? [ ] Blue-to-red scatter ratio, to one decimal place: 1.4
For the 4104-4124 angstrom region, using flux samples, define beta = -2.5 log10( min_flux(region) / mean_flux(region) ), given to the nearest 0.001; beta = 0.022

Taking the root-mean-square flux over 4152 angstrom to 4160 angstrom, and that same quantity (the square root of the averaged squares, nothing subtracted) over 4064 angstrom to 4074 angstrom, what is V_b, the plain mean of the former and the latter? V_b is 16.7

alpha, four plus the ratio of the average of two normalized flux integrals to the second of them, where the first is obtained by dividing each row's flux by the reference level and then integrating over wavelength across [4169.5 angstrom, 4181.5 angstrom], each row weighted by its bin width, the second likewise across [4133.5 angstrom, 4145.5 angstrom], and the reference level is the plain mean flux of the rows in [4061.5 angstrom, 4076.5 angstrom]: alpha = 4.98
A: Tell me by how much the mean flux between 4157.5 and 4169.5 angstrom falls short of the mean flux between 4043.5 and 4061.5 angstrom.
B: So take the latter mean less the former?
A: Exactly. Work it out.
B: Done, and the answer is 0.2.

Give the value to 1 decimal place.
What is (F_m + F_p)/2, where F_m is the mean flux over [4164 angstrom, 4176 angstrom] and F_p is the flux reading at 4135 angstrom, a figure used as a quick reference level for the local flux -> 17.3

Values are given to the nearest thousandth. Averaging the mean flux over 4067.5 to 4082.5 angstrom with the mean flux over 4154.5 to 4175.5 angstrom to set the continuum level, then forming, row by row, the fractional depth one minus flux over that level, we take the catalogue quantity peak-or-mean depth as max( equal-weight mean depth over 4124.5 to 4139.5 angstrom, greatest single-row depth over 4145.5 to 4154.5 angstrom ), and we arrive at 0.053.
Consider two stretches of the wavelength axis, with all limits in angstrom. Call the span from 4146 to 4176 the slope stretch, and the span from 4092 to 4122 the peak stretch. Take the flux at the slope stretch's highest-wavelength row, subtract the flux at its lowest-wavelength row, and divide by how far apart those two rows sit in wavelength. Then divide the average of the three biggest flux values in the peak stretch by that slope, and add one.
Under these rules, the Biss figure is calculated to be -452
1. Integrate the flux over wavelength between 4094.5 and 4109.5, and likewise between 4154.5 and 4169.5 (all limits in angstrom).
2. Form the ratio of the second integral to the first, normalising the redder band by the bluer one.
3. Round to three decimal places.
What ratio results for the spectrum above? 0.960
